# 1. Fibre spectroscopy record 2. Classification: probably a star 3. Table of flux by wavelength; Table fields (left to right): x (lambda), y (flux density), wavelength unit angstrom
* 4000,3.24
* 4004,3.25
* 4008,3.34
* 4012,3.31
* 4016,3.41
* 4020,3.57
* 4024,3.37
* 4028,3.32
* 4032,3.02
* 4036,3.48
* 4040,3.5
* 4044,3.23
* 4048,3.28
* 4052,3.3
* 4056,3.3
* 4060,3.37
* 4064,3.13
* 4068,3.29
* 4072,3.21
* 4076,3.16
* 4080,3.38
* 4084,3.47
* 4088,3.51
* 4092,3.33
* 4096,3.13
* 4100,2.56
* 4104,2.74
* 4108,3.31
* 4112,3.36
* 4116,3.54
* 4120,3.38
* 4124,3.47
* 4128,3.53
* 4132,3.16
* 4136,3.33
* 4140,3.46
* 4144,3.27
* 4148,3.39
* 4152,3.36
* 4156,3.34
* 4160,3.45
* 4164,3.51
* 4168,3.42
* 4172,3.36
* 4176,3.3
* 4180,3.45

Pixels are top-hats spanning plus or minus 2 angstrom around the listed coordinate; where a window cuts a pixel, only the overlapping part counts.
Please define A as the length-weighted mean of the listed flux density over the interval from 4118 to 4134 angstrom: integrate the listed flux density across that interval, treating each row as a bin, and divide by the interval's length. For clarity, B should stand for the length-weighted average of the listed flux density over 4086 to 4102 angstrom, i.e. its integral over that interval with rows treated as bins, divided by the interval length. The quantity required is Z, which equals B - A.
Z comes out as -0.25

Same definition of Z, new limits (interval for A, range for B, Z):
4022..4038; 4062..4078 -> -0.10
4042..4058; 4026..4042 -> 0.05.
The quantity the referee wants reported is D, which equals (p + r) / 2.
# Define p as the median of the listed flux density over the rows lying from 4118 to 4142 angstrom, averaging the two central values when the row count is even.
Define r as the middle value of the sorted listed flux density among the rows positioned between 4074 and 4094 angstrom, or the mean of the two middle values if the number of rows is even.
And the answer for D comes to 3.40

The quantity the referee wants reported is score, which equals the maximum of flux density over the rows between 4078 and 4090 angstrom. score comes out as 3.51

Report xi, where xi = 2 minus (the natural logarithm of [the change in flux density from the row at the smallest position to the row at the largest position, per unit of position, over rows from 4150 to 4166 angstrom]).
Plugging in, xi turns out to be 6.4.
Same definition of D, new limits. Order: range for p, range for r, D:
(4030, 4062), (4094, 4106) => 3.02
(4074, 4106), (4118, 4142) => 3.33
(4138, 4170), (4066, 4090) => 3.37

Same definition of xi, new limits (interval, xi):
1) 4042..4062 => 6.7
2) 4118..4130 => 6.0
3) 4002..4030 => 7.8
